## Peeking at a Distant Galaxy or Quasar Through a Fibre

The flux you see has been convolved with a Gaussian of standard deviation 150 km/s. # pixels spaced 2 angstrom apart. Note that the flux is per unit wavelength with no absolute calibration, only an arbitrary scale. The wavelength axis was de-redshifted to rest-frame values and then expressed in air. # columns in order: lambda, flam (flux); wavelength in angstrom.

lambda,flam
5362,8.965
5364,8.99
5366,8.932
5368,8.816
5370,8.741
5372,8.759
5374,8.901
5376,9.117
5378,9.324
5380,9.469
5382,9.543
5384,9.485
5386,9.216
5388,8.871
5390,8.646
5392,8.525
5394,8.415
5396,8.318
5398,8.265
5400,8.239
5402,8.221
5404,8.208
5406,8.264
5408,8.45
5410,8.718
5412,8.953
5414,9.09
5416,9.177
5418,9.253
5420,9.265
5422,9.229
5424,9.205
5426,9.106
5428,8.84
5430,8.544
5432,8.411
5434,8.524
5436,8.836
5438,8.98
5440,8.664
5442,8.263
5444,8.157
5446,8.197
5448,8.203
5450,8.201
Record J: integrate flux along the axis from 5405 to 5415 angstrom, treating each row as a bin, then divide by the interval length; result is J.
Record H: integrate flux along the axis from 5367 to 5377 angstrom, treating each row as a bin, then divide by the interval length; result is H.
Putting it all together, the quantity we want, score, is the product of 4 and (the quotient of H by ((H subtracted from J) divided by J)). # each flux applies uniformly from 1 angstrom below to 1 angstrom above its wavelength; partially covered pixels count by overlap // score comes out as -1795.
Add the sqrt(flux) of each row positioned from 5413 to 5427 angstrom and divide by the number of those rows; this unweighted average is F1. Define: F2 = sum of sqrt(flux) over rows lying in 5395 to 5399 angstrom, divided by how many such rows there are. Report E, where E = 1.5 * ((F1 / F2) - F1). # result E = -2.97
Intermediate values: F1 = 3.03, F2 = 2.88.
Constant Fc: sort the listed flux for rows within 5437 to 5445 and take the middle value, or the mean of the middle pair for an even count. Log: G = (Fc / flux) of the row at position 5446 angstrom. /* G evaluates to 1.033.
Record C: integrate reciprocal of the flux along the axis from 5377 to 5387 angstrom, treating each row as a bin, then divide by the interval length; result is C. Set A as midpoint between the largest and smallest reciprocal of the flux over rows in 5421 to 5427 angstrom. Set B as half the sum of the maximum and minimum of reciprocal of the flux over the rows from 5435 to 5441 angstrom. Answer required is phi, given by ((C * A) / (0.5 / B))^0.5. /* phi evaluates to 0.0513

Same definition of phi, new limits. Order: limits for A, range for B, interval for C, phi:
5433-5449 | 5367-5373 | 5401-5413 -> 0.0561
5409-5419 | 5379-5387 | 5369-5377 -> 0.0517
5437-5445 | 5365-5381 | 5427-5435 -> 0.0548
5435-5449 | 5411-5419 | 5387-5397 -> 0.0548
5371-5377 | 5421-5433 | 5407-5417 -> 0.0536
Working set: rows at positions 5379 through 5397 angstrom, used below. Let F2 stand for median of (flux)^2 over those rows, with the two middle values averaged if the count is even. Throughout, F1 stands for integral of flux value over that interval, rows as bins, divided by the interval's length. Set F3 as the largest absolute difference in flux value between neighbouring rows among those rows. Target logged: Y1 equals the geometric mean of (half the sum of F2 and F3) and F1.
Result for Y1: 18.8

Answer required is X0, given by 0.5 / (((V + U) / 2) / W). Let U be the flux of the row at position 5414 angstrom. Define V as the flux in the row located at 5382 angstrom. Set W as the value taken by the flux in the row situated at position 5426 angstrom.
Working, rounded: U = 9.09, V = 9.543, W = 9.106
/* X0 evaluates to 0.489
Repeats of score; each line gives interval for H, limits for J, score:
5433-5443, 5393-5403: -793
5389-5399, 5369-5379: 566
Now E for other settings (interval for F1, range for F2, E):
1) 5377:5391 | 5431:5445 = -3.00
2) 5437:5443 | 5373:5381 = -2.95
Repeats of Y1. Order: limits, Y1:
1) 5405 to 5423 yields 19.2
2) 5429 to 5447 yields 17.6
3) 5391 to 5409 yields 16.9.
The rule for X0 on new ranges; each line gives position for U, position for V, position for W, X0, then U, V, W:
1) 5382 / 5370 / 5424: 0.503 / 9.543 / 8.741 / 9.205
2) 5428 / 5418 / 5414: 0.502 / 8.84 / 9.253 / 9.09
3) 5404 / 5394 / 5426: 0.548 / 8.208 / 8.415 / 9.106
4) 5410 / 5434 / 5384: 0.550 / 8.718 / 8.524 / 9.485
